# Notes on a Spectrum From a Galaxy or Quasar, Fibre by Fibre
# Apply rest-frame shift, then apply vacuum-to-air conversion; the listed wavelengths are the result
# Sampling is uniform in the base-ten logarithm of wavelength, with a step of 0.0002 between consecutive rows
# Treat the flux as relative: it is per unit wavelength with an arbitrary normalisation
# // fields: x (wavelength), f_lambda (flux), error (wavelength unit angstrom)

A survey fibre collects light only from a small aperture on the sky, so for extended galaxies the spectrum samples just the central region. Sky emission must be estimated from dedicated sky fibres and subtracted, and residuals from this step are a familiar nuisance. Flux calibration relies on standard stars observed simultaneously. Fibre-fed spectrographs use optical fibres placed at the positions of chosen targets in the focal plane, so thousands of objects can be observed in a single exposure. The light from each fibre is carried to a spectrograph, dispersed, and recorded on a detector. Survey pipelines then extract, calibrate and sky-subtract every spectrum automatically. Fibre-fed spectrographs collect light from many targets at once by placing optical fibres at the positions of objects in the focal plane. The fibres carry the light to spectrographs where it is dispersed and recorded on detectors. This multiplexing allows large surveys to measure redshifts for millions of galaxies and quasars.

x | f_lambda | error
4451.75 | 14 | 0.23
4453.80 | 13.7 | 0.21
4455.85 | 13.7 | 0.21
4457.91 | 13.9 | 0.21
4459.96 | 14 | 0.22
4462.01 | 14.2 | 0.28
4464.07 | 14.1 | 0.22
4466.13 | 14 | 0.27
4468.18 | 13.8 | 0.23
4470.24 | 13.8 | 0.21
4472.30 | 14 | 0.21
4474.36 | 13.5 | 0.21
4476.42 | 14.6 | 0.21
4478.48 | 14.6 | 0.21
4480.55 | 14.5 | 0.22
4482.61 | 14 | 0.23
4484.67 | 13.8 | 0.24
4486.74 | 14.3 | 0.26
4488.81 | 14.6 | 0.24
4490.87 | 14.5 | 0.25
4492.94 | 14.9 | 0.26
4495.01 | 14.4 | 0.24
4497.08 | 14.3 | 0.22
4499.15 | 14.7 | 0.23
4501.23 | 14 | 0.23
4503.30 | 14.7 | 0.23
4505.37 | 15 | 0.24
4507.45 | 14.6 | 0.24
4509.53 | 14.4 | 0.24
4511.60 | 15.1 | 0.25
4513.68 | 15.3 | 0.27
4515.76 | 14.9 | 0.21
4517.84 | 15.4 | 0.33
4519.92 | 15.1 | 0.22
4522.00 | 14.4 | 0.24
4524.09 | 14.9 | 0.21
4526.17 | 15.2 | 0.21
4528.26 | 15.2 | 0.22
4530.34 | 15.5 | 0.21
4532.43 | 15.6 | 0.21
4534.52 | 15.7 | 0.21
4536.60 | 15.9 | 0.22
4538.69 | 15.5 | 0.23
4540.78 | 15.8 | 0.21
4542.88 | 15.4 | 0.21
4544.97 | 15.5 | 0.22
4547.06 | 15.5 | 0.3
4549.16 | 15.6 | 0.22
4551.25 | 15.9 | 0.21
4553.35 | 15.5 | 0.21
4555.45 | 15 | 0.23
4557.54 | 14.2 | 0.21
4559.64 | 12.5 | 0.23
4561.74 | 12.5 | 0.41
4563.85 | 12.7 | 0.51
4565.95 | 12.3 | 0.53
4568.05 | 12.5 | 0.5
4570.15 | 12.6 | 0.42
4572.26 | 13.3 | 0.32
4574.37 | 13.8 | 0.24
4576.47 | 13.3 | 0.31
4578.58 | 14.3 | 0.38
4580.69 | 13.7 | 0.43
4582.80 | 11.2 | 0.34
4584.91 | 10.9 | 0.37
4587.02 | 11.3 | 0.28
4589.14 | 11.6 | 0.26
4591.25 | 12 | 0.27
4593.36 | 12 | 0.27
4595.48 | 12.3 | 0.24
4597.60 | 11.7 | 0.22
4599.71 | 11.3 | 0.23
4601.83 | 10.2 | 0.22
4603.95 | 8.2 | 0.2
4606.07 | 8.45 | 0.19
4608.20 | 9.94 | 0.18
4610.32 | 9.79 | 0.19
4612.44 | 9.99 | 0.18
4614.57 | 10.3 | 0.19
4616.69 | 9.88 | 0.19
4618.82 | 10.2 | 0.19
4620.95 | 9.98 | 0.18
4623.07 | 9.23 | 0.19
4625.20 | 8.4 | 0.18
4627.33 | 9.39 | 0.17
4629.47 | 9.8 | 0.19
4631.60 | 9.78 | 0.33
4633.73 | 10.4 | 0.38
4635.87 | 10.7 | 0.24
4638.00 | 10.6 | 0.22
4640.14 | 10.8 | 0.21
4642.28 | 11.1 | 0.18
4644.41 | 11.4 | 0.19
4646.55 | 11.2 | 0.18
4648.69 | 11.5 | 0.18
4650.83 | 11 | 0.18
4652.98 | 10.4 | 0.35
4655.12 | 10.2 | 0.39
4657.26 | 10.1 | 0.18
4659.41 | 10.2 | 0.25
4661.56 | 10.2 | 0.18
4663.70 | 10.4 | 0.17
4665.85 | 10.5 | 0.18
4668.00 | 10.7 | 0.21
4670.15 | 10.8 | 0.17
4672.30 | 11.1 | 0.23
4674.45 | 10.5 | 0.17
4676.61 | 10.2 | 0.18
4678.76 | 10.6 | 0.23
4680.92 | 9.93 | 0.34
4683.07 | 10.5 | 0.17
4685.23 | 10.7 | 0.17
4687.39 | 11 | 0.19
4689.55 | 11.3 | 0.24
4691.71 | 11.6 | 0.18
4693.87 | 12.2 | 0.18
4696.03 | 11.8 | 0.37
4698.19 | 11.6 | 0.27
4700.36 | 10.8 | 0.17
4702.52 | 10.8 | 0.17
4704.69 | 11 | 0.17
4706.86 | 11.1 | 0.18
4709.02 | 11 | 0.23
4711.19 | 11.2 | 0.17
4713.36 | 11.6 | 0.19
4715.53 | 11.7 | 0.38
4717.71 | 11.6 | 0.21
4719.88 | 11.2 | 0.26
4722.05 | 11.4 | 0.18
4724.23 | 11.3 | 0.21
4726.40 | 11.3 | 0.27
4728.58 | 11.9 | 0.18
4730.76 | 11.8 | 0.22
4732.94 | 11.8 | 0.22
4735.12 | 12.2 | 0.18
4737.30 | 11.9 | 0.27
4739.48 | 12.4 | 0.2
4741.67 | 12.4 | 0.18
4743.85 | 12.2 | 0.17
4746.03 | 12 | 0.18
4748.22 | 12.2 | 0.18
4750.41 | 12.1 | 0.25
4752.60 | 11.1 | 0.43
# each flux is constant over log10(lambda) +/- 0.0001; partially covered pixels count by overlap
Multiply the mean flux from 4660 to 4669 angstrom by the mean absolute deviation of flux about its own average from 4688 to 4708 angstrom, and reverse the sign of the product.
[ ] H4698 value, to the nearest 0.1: -4.1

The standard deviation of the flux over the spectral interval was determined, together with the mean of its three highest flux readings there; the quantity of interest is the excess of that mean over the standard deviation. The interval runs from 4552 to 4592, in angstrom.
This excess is 14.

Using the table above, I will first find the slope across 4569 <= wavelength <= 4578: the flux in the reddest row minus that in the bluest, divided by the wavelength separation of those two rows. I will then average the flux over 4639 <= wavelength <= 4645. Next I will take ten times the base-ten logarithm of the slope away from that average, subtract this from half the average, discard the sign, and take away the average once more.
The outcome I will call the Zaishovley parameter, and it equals 4.0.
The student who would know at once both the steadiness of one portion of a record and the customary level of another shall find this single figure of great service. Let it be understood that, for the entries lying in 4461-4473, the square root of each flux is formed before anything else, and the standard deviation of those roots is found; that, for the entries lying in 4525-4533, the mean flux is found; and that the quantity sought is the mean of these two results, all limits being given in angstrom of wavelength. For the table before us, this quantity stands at 7.7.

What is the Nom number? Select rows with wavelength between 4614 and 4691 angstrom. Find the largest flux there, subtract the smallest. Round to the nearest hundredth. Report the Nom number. 3.10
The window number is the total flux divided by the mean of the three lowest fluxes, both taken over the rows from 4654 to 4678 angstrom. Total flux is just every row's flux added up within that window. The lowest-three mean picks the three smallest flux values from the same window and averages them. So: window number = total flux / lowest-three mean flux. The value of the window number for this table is 11.3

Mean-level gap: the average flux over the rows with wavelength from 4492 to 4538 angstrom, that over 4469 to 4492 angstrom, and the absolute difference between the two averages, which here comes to 1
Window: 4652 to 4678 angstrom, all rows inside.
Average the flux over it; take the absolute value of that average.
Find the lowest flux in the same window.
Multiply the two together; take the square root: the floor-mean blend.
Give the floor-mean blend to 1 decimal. 10.3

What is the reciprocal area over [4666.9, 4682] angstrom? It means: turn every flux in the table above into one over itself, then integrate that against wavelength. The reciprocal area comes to 1.4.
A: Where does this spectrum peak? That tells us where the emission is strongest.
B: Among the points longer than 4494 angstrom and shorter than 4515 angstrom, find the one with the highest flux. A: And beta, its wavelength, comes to 4513.68 angstrom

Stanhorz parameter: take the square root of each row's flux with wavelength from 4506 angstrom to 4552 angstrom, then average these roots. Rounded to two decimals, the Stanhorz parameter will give 3.91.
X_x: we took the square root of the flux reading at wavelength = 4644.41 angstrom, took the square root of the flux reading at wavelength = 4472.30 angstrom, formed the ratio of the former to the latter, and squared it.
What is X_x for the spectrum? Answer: 0.81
